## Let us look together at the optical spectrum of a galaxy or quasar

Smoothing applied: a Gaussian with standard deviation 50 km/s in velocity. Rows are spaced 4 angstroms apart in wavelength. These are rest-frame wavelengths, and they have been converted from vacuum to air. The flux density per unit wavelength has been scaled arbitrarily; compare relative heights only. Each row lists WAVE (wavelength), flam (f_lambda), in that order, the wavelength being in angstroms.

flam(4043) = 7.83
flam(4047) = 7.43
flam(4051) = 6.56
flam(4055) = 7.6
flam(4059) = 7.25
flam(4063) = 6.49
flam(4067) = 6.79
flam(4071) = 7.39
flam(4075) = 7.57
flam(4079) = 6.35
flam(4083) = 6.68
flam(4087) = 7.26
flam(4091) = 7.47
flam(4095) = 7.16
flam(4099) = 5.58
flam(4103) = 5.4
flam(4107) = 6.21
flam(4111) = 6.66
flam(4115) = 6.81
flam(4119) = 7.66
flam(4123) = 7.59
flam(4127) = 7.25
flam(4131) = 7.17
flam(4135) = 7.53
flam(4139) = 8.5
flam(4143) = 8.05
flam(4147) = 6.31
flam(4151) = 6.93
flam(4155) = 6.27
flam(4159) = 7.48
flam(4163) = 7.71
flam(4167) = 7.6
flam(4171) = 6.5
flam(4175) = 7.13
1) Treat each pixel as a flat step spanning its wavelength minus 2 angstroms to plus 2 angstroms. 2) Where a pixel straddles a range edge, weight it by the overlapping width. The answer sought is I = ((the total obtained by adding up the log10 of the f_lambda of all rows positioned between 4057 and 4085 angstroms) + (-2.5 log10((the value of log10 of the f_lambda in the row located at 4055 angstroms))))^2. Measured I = 36.2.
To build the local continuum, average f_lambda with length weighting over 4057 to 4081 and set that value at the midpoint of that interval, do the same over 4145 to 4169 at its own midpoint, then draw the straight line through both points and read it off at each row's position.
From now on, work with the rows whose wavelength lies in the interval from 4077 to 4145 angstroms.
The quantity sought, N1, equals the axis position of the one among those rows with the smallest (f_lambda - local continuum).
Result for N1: 4103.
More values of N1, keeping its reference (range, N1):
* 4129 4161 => 4155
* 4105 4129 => 4107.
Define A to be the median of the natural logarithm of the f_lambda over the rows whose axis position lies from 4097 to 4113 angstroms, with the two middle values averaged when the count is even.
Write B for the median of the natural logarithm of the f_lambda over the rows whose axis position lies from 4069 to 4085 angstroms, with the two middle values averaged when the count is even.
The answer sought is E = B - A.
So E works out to 0.18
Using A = 1.77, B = 1.95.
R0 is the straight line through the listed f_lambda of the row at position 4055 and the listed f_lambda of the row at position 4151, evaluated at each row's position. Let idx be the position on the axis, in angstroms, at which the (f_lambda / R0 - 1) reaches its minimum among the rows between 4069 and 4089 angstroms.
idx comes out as 4079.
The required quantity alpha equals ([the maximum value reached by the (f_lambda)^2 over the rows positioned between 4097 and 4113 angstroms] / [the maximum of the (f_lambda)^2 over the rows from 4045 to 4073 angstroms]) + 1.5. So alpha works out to 2.27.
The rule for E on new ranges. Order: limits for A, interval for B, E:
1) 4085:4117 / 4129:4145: 0.15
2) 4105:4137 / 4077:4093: -0.03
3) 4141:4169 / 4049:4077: -0.03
